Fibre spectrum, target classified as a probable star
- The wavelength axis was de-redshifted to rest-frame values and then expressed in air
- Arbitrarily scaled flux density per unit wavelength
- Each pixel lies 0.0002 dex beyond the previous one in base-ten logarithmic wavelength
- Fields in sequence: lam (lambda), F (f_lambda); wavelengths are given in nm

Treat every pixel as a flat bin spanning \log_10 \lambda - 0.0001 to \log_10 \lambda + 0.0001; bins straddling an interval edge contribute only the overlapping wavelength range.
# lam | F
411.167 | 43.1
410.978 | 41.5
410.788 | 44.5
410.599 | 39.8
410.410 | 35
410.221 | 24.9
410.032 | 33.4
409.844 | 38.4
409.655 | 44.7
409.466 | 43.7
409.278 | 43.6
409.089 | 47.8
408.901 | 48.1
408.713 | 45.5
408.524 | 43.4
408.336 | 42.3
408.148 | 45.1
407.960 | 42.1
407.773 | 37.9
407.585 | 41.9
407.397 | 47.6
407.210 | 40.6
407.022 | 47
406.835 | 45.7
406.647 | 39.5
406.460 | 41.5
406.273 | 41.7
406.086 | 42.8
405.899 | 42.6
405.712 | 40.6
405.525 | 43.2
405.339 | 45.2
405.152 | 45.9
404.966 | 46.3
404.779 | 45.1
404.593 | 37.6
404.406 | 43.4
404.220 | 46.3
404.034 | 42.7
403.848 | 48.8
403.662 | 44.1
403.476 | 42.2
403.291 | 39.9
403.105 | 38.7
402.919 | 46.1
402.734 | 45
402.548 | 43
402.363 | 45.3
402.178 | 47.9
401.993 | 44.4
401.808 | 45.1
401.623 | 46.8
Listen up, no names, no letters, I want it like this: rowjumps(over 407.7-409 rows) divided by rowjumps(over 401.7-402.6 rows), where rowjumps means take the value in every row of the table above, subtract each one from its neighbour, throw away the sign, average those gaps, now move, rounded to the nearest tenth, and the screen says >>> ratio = 1.2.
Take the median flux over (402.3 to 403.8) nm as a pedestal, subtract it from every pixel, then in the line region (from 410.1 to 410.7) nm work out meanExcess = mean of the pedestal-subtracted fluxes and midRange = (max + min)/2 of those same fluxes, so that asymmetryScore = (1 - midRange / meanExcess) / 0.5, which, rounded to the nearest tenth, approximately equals -0.2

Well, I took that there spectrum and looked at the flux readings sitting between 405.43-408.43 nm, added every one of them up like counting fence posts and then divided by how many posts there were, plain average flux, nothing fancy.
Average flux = 42.6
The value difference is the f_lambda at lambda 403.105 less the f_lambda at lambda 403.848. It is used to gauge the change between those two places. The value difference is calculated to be -10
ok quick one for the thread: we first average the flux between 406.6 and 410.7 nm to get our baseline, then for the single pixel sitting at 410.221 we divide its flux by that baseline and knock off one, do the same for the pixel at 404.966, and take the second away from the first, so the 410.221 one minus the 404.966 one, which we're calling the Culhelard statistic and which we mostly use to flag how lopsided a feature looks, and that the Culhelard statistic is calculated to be -0.51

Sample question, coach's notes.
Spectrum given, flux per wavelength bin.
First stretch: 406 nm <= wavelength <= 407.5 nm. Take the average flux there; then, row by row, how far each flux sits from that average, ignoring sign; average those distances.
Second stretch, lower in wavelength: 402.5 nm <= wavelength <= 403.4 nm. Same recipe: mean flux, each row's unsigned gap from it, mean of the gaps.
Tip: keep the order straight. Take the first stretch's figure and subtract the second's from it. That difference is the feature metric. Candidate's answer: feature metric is 0.0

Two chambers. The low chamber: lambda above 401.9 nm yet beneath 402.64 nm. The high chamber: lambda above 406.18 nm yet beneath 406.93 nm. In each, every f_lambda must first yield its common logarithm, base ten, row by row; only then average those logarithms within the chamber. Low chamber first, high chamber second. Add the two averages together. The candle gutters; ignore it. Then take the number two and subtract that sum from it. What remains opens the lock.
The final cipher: -1.28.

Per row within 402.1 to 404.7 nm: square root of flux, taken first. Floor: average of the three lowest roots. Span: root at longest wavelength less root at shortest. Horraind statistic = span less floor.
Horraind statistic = -7.0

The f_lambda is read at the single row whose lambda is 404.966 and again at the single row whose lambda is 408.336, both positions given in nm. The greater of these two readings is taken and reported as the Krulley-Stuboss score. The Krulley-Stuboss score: 46.3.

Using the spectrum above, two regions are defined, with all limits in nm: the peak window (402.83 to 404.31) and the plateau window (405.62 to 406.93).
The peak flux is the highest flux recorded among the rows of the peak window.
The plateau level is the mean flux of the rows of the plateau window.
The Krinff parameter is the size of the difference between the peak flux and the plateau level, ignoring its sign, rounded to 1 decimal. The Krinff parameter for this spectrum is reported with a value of 6.7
